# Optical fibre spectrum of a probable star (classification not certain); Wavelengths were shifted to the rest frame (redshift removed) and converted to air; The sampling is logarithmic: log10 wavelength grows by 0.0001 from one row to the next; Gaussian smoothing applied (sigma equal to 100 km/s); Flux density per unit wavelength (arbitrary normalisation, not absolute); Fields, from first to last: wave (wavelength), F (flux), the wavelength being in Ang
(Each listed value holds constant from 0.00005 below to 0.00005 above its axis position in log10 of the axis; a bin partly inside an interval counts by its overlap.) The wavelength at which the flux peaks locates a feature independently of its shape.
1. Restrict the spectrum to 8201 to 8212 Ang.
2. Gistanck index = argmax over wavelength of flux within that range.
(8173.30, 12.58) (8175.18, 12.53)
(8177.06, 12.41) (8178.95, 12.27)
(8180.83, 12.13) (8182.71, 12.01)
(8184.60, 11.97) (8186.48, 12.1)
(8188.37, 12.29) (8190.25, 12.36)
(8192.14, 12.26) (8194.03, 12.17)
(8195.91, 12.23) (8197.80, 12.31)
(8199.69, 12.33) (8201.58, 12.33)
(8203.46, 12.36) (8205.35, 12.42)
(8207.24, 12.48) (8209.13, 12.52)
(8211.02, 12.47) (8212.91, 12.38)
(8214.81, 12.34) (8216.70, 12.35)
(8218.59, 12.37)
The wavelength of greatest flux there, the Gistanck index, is 8209.13 Ang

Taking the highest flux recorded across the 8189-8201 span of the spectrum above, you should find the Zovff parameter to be 12.36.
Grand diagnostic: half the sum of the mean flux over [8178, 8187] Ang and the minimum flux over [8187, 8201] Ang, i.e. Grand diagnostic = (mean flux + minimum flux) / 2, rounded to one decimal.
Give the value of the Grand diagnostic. 12.1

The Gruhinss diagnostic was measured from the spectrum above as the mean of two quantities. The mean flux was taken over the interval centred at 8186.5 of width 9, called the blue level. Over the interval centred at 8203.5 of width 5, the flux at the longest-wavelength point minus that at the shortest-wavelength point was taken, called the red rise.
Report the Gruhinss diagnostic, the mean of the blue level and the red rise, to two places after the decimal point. 6.12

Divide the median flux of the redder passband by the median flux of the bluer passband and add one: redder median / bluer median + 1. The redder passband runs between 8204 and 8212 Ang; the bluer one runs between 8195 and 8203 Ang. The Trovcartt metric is 2.01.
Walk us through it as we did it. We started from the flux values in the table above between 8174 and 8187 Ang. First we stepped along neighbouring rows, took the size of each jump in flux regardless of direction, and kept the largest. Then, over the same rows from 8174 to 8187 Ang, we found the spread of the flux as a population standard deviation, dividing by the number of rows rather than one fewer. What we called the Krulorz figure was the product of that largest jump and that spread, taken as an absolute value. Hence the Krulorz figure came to 0.027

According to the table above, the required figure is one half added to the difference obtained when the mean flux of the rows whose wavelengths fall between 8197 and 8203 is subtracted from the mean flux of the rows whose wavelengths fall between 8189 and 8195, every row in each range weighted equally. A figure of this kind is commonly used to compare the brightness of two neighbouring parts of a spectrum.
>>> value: 0.44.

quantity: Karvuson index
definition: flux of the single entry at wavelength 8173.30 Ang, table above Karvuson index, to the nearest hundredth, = 12.58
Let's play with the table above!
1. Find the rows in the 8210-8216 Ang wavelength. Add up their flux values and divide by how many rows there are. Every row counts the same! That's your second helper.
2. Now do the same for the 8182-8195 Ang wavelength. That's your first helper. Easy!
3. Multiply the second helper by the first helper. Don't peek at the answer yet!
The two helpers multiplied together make 151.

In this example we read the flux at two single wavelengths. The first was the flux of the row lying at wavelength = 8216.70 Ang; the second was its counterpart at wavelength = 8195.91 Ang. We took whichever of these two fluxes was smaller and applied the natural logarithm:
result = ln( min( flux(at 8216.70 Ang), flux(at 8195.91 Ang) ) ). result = 2.50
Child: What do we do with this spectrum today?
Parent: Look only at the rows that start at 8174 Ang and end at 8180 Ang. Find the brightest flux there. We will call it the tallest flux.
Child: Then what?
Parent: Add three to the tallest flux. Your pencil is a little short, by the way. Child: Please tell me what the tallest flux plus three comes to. 15.5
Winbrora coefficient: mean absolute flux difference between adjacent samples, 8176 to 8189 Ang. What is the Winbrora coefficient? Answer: 0.127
